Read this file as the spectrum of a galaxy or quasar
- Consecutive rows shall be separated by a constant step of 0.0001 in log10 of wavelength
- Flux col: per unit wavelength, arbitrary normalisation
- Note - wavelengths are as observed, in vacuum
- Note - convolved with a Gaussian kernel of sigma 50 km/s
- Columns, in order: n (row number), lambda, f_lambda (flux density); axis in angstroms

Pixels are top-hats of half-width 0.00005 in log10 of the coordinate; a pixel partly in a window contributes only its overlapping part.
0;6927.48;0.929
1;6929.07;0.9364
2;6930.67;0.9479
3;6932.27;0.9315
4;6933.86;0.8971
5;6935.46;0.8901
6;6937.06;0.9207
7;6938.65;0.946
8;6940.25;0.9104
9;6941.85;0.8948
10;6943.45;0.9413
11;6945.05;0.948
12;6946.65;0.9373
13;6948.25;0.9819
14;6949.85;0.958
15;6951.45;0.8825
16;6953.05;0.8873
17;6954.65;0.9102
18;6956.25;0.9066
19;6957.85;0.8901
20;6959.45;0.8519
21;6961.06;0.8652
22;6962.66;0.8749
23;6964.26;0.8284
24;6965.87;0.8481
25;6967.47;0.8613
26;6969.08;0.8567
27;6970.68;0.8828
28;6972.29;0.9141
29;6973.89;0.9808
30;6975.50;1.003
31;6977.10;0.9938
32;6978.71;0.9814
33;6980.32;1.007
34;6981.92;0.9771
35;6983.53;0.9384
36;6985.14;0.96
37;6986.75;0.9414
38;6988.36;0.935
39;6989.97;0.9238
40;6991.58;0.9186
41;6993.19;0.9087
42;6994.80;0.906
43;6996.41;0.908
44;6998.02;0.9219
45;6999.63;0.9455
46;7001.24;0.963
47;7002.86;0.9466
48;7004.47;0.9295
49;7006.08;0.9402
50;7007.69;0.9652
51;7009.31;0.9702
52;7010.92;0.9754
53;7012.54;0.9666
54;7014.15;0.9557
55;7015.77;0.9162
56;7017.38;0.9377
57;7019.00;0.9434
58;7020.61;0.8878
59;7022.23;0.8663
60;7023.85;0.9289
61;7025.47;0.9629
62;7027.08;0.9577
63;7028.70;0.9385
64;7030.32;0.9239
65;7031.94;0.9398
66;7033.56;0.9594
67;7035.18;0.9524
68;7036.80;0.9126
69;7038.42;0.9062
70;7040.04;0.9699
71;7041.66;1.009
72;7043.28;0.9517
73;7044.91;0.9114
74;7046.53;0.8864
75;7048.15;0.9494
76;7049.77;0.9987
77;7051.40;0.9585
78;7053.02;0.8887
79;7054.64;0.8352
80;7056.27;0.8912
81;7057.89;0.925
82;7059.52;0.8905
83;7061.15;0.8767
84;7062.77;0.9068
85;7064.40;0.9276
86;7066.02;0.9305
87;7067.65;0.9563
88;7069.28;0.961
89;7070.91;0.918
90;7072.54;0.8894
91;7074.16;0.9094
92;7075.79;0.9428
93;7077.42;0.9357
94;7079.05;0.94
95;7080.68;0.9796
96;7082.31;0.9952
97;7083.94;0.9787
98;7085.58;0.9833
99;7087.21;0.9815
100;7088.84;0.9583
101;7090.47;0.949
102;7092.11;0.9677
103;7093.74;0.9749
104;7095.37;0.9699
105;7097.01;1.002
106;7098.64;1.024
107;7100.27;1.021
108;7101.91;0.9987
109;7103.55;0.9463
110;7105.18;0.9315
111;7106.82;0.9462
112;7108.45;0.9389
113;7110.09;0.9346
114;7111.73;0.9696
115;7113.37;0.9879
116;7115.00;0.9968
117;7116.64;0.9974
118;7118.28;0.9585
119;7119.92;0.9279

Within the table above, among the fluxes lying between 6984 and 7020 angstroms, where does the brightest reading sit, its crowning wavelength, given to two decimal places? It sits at 7010.92 angstroms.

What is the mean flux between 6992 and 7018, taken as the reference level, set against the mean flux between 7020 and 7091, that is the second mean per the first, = 0.99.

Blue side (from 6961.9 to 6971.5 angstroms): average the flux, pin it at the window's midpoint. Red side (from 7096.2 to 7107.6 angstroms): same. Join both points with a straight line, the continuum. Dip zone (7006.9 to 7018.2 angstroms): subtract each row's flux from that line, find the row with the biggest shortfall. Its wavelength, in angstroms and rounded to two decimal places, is 7015.77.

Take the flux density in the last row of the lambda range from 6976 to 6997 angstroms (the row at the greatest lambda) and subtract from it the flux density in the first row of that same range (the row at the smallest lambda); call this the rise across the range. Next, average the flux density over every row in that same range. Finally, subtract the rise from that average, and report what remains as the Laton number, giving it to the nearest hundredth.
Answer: 1.03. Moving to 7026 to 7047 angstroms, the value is 1.01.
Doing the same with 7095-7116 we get 0.95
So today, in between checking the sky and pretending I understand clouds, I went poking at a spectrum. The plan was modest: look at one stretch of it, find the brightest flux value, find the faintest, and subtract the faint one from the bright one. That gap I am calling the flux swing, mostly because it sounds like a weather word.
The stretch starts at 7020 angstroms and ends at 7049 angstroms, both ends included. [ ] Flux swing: 0.14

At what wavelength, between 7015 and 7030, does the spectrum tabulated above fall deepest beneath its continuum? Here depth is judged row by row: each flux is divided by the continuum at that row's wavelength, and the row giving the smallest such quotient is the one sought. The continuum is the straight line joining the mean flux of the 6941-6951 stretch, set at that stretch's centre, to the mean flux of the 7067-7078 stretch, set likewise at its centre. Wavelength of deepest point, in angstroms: 7022.23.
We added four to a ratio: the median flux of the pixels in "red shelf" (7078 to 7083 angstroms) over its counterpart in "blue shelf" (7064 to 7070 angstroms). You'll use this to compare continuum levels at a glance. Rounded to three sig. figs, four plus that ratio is 5.04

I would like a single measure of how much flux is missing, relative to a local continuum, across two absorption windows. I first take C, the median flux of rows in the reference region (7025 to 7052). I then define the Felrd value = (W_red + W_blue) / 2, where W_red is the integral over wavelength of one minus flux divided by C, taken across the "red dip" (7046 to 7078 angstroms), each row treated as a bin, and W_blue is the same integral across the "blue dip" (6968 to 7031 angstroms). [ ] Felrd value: 0.93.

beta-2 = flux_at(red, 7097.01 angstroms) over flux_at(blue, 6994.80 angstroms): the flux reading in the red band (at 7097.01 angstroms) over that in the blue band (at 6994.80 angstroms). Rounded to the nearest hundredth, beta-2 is 1.11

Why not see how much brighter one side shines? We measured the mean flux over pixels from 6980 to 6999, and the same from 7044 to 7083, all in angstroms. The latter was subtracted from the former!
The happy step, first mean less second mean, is 0.01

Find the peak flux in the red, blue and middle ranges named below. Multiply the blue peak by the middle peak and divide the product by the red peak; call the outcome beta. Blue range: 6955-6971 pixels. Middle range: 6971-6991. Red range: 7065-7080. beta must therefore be 0.950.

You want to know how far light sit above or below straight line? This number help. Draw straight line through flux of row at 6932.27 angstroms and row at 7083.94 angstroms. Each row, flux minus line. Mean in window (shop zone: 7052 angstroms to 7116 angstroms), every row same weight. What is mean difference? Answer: -0.031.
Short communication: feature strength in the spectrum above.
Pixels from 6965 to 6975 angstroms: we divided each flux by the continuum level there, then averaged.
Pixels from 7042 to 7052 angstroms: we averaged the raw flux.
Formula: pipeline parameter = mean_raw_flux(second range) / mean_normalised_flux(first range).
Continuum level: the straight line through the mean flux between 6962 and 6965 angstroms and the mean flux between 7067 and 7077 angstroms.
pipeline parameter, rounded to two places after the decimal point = 0.91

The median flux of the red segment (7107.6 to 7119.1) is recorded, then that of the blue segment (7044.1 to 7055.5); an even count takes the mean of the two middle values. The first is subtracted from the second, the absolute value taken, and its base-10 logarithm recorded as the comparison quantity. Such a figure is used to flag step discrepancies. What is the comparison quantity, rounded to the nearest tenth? -1.2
